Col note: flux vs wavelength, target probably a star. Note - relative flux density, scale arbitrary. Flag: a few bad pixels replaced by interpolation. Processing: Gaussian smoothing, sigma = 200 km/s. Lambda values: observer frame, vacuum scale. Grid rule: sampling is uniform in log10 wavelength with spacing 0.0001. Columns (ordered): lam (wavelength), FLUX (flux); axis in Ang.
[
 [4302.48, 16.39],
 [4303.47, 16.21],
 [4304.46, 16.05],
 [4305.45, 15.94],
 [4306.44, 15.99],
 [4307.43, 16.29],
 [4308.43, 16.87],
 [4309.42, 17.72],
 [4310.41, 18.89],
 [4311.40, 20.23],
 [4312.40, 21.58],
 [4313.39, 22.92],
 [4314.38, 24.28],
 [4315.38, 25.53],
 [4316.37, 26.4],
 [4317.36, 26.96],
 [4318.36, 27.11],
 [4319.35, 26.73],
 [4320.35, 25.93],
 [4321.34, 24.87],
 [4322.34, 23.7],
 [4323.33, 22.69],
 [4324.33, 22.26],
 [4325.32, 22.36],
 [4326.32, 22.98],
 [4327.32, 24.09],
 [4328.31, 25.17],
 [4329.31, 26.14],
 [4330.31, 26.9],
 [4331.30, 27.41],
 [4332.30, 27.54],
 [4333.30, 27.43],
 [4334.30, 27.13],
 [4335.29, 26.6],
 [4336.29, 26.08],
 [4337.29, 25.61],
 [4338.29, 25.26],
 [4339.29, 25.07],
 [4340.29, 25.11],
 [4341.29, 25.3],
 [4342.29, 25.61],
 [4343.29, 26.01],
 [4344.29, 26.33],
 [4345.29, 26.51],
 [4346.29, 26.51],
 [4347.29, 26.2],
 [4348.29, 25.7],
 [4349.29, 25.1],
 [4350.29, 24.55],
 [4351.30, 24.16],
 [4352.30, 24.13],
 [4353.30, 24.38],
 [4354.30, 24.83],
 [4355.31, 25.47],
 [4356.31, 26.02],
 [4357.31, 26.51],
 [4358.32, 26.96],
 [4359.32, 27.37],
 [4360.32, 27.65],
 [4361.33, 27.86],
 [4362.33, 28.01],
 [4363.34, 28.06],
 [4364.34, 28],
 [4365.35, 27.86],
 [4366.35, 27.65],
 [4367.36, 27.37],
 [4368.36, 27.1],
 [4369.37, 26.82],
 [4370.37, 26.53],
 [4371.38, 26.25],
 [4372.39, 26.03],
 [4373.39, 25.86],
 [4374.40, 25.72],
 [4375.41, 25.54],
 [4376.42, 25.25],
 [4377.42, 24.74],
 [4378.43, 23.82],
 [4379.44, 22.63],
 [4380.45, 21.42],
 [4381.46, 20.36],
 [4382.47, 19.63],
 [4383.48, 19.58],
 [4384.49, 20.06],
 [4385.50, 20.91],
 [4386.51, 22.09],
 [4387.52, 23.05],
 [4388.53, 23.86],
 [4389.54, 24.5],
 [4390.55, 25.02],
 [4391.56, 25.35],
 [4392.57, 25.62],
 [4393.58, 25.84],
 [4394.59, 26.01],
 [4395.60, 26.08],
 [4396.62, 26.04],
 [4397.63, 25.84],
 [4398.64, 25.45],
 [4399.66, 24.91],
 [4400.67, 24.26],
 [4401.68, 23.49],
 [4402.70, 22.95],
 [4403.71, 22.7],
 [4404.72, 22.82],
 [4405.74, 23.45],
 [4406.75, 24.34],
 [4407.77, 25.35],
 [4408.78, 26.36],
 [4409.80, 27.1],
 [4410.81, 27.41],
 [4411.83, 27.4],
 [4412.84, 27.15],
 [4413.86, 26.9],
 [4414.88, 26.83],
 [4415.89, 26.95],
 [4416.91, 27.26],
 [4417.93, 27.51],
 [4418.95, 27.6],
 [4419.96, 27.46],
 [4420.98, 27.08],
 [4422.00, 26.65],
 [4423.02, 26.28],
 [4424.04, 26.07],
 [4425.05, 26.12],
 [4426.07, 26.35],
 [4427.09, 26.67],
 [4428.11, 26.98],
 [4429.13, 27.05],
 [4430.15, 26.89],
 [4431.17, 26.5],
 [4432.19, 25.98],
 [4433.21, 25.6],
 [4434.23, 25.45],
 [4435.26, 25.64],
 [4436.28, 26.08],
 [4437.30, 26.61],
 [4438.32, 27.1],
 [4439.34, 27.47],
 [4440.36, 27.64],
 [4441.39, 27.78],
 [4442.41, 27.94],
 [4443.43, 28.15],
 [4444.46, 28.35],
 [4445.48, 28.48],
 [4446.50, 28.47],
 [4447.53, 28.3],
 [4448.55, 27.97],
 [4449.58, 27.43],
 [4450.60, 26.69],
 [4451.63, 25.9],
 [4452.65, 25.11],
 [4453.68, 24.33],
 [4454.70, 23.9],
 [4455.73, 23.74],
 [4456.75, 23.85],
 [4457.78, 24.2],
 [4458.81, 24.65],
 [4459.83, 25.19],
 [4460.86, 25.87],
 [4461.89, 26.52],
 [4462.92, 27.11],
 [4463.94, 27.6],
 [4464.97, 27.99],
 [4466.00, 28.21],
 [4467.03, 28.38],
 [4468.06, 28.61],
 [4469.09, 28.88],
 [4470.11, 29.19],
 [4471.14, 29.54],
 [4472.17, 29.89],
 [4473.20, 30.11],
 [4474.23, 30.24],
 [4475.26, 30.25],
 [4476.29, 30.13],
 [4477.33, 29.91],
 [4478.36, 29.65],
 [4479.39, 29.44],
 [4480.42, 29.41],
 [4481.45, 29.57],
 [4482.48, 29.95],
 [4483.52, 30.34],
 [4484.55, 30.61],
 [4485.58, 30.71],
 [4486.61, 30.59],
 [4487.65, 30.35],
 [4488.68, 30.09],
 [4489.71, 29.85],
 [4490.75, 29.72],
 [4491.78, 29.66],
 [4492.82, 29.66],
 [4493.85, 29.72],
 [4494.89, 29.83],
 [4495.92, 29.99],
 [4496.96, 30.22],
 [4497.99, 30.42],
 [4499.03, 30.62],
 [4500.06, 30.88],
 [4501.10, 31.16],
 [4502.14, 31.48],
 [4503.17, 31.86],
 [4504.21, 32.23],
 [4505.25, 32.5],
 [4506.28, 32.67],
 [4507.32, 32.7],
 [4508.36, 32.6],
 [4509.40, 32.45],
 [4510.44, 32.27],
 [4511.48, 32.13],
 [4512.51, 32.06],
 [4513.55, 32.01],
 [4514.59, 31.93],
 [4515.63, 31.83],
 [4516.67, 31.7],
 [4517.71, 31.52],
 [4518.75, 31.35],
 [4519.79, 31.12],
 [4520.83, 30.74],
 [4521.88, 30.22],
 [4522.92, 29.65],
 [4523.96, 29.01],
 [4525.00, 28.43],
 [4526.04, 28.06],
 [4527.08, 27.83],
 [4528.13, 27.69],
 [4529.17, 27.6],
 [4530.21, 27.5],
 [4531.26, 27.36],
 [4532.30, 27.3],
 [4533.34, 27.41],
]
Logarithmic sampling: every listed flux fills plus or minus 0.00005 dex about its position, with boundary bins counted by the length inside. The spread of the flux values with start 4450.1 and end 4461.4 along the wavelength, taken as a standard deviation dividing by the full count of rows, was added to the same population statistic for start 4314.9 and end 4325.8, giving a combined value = 2.74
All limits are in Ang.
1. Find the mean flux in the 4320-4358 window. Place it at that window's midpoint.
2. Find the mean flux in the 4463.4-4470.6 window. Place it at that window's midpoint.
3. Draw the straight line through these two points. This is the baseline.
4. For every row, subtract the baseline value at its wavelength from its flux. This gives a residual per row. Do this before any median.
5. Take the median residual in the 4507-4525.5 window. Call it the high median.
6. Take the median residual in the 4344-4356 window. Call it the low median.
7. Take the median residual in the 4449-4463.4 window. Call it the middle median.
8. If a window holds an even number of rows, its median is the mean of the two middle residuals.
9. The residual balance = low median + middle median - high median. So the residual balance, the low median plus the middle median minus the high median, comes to -5.6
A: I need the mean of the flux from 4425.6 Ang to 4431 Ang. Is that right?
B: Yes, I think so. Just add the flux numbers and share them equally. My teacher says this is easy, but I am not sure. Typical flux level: 26.8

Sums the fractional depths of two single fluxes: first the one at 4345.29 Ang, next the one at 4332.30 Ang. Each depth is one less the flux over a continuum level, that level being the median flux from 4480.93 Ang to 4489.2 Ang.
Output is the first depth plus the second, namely 0.22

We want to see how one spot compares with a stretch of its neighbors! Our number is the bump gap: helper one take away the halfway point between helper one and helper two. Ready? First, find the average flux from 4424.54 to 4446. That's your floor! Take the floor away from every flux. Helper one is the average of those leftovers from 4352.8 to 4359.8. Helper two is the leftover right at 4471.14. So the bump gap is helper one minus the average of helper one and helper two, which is -1.8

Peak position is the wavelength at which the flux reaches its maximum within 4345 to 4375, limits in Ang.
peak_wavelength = 4363.34 Ang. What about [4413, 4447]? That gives 4445.48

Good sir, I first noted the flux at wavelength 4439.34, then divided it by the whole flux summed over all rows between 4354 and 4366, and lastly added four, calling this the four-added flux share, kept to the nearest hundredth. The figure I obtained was 4.08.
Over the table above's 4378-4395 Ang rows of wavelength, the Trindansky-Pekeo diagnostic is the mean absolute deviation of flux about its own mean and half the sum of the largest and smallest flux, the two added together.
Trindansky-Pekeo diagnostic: 25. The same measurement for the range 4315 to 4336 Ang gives 26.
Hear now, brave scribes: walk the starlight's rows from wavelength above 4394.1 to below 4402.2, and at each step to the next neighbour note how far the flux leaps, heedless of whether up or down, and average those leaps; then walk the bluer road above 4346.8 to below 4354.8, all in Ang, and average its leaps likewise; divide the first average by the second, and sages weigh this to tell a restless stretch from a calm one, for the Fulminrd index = 0.96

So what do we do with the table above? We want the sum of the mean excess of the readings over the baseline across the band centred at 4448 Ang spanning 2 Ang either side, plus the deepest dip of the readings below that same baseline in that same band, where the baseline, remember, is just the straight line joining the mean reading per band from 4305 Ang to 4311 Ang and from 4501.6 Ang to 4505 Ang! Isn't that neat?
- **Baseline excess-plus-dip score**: 0.7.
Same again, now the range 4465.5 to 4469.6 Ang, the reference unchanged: 0.2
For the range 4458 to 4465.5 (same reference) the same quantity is 1.5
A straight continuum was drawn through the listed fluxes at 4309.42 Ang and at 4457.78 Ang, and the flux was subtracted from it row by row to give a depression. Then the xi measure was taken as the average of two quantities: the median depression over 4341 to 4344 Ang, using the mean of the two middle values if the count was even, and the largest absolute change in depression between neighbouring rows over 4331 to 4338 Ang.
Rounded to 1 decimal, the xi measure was -2.9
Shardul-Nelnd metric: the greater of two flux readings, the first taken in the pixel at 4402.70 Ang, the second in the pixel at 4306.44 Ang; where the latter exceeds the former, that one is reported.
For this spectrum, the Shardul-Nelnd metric 23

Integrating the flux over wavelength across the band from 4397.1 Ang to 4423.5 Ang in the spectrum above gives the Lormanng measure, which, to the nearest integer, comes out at 682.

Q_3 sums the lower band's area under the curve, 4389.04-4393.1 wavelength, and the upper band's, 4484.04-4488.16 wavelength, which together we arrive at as 228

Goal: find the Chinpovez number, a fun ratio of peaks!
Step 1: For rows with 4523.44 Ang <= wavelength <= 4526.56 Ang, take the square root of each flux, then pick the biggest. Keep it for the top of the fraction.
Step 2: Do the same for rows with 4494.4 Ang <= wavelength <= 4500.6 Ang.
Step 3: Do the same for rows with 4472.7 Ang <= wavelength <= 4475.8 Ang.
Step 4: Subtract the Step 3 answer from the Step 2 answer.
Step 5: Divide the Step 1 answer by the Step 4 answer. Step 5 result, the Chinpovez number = 95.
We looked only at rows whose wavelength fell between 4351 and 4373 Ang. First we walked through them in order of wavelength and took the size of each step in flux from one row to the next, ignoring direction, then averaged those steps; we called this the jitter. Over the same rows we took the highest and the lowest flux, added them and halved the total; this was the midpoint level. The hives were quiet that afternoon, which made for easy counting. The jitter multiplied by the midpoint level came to 7.4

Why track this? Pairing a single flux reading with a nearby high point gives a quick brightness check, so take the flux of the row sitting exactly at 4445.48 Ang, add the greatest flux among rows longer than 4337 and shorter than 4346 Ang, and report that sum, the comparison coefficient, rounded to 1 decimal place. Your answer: 55.0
